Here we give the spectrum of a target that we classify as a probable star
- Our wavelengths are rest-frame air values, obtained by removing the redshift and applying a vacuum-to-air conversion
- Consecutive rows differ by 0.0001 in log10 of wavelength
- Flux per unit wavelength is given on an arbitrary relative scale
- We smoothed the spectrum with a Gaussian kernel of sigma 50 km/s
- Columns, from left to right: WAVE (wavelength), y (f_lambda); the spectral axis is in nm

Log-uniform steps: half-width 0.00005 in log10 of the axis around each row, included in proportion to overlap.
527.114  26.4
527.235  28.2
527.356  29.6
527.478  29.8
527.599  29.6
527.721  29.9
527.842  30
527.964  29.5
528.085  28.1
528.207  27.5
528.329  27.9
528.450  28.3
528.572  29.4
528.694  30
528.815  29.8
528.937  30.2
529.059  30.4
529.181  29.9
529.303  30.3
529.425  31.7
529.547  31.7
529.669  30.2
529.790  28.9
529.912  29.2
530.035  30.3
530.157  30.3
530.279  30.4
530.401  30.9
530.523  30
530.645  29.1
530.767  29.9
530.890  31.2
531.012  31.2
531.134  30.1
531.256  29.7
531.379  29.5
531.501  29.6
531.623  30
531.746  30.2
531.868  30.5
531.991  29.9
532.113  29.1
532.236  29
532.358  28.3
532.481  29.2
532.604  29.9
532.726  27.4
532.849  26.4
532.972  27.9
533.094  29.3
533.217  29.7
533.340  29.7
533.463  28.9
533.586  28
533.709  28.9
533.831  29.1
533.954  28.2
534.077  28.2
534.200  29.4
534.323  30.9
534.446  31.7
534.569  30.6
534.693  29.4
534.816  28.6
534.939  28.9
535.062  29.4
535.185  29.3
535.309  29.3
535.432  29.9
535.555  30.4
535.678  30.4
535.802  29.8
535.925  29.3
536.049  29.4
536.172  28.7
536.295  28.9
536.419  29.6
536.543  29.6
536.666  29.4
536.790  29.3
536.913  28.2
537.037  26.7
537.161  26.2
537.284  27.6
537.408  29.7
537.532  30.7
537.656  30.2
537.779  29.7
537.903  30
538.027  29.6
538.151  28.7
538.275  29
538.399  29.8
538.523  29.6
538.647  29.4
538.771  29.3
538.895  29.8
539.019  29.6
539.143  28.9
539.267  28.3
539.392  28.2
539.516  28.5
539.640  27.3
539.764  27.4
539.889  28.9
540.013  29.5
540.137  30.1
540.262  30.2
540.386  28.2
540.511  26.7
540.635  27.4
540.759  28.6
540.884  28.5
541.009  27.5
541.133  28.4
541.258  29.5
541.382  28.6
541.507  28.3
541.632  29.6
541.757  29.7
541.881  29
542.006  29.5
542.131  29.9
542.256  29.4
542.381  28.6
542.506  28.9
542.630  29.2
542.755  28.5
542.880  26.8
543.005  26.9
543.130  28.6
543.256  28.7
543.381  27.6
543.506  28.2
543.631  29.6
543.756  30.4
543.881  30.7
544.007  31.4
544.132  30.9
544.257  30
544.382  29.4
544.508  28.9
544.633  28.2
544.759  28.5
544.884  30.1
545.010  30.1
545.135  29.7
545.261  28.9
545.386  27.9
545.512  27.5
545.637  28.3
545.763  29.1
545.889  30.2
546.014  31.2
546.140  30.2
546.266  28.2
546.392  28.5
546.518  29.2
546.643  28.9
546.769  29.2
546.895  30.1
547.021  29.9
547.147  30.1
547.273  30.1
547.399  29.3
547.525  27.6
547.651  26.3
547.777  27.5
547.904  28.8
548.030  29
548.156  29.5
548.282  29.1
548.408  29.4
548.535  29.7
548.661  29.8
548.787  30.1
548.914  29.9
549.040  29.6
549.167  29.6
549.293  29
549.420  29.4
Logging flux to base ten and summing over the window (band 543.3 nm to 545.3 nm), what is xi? 23.5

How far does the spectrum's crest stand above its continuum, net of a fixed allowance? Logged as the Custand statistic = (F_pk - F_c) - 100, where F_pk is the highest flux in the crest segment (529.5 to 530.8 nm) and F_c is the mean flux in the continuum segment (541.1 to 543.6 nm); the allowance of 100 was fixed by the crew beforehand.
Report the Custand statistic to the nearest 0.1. -97.0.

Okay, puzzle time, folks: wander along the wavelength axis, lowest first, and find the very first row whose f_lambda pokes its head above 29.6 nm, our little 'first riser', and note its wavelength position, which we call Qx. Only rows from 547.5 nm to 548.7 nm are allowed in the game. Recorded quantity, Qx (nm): 548.535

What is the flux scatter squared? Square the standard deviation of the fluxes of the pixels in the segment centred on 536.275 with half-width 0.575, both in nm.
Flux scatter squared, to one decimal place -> 0.1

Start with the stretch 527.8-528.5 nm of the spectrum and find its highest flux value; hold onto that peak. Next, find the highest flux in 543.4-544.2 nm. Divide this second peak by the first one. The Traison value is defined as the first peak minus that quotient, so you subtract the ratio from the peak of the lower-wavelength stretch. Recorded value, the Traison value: 29.0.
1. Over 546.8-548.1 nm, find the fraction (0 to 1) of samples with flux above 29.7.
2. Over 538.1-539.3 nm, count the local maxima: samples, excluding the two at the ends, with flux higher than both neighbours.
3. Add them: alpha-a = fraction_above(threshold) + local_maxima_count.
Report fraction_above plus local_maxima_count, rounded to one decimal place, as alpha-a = 2.4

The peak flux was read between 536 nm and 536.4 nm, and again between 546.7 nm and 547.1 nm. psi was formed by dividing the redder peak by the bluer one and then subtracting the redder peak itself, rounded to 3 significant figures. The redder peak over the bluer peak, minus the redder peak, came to -29.1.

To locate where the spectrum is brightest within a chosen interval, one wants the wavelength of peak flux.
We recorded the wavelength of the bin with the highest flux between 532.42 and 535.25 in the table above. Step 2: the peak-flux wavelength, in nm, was 534.446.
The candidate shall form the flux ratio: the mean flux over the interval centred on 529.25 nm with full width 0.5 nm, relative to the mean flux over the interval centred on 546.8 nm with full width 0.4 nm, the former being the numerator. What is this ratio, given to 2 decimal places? 1.04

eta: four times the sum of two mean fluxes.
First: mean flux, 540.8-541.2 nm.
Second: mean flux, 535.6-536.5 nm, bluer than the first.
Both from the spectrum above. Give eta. 230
